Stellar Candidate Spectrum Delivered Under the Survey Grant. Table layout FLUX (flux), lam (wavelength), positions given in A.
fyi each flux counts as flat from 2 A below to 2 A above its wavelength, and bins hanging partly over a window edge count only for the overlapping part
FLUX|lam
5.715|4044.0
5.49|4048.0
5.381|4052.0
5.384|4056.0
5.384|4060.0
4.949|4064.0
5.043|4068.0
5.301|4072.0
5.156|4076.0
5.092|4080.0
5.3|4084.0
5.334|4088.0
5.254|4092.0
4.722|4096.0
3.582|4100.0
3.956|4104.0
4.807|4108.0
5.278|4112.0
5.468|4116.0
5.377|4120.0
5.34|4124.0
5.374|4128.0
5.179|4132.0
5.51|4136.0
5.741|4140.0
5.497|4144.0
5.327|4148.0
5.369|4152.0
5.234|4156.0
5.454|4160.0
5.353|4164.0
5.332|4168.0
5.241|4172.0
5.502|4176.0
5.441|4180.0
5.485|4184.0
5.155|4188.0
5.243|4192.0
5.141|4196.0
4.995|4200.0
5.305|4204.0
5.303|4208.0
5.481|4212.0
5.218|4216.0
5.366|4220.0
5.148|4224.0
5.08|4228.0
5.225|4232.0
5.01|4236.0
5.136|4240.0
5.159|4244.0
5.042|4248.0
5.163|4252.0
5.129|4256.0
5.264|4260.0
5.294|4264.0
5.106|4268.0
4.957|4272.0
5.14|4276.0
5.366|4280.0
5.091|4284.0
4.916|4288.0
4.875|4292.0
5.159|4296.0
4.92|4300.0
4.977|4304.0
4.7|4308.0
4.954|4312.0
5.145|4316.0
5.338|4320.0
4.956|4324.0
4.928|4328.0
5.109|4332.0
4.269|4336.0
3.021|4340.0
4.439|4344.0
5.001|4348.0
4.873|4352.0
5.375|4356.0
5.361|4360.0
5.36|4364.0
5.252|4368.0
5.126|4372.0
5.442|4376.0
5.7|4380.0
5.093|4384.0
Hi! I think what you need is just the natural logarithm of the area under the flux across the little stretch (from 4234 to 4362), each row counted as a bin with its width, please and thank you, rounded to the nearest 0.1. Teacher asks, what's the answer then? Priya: 6.5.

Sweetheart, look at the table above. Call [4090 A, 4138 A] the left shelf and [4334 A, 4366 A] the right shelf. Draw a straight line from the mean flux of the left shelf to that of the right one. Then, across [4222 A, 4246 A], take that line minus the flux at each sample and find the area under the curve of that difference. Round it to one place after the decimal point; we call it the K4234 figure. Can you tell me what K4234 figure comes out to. -6.7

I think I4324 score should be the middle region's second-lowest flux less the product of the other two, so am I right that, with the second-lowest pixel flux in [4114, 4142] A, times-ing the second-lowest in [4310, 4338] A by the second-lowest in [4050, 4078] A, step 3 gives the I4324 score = -19.5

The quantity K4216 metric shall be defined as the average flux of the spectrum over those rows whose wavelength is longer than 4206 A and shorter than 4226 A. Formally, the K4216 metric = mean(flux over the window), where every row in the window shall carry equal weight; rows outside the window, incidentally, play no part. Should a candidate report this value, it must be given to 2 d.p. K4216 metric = 5.30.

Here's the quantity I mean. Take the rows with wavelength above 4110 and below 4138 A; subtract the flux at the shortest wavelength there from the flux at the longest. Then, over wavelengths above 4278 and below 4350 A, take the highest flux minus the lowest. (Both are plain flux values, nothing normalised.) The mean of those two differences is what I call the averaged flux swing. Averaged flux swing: 1.29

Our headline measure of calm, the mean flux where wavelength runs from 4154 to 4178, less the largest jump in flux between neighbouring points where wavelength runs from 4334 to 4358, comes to 3.93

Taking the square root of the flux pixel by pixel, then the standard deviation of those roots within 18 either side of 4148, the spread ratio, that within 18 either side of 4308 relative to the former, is 1.16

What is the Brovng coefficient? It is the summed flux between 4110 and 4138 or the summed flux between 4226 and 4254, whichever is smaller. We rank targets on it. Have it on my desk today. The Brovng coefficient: 35.8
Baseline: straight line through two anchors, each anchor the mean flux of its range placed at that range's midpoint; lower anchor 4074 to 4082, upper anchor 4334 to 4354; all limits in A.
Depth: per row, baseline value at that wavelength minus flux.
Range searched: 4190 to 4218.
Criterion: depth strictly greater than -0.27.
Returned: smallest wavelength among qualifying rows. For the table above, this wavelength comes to 4200.0 A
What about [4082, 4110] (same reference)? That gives 4084.0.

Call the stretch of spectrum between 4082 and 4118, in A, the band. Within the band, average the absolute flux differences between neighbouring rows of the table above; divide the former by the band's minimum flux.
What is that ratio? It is 0.128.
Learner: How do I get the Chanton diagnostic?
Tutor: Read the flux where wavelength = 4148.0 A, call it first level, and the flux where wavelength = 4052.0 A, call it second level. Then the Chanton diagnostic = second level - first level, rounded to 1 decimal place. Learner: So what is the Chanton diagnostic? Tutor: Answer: 0.1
